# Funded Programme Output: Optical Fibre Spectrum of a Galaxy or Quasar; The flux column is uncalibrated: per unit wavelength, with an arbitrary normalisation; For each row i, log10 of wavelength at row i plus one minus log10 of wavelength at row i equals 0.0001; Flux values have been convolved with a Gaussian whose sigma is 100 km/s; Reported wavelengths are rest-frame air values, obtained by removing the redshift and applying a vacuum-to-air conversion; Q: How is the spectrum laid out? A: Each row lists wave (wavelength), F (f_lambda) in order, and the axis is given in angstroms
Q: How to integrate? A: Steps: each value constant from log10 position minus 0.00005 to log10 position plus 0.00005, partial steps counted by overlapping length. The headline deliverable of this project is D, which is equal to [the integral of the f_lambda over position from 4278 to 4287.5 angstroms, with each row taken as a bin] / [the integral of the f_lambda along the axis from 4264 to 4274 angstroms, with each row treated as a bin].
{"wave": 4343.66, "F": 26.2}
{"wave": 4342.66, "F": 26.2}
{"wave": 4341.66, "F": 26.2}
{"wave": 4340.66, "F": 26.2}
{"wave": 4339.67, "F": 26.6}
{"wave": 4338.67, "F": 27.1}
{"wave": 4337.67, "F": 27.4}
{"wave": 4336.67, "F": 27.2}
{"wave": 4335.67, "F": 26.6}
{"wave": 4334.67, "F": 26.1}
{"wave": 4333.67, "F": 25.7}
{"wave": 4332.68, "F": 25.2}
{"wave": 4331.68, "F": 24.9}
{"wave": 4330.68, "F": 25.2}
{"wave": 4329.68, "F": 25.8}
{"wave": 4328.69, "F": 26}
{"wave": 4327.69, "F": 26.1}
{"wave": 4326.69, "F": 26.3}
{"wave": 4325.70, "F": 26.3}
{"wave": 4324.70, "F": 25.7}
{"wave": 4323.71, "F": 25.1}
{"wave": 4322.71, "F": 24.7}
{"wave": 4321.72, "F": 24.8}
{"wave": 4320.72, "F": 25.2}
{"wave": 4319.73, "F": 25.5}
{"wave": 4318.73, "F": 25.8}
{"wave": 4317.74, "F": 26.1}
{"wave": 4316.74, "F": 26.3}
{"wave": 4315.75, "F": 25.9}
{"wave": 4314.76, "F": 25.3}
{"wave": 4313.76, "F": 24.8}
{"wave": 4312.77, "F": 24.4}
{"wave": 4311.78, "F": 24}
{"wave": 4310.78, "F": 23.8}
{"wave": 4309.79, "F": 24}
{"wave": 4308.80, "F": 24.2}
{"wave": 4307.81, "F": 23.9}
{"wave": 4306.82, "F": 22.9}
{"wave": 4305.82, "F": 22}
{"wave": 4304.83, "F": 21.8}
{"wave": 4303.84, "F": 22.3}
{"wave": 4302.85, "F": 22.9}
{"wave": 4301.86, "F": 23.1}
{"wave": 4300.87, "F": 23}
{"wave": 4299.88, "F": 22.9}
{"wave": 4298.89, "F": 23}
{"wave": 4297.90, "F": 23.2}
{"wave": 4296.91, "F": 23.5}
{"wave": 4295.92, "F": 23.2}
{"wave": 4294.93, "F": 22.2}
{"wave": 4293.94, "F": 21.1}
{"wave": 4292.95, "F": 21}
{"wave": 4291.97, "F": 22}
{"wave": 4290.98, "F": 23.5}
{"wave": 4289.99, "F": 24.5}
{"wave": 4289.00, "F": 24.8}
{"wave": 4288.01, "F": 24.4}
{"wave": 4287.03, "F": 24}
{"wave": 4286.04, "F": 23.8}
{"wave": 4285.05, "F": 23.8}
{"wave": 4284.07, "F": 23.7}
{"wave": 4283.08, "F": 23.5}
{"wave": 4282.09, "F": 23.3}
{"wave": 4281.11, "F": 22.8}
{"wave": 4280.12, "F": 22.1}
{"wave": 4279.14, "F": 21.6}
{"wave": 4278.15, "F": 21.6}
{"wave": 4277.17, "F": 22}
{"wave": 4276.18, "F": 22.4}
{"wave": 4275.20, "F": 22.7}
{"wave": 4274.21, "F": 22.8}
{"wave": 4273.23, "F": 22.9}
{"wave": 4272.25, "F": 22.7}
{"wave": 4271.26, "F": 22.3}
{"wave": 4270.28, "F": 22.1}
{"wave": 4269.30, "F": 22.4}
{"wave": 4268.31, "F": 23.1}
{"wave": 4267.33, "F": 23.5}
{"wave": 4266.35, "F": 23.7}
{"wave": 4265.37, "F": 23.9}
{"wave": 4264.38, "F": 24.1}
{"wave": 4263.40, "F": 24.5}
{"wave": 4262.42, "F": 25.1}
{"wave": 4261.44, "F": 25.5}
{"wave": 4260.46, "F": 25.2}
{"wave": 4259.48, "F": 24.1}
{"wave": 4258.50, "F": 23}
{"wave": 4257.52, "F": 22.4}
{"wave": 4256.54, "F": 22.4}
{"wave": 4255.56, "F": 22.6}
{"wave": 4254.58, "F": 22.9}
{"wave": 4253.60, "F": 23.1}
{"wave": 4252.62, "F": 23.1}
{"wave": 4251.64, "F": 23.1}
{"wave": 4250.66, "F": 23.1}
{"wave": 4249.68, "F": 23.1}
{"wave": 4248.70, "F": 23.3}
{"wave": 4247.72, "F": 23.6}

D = 0.95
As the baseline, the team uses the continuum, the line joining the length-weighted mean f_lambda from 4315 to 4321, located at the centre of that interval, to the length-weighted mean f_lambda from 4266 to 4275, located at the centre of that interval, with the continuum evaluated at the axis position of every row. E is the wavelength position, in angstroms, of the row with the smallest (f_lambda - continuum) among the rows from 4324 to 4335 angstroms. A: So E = 4331.68 angstroms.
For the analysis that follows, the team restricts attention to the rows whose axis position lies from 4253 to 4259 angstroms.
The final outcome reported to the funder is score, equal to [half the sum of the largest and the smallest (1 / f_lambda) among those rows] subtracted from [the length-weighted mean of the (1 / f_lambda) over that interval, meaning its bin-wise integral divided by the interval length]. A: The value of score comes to 0.0000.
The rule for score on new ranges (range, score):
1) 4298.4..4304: -0.0004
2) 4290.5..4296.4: 0.0001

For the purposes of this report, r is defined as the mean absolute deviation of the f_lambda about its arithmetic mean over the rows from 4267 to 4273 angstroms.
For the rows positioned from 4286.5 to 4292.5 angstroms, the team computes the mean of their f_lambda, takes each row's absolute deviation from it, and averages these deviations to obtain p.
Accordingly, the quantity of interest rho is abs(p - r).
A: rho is 0.33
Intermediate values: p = 0.74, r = 0.42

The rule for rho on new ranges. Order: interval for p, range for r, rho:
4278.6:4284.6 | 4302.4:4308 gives 0.07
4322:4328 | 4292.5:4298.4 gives 0.40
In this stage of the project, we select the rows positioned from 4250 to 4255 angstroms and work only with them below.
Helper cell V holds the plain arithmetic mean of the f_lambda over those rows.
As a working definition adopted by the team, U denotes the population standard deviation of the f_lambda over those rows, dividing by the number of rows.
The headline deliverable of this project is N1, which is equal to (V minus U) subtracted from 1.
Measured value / -22.0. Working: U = 0.08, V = 23.1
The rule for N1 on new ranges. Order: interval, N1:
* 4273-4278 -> -21.2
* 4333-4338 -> -25.0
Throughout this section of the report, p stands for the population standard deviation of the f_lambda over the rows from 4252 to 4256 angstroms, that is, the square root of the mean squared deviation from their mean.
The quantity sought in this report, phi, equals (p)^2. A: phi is 0.04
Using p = 0.20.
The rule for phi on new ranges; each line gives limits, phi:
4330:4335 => 0.18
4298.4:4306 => 0.23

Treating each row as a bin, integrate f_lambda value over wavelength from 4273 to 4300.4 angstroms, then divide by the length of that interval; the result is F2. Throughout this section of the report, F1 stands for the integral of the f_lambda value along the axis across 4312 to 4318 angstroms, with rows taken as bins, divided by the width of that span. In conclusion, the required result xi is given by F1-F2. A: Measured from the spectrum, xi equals 2.4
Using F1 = 25.4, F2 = 22.9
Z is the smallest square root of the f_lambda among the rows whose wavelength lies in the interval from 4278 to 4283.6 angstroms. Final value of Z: 4.65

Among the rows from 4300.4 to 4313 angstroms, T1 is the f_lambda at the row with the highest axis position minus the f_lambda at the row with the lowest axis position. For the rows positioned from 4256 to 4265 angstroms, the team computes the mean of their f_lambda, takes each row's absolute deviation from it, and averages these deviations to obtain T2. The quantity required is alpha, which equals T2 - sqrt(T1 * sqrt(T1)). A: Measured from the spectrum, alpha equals -0.3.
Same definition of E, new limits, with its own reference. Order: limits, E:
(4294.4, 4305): 4304.83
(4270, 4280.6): 4279.14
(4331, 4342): 4331.68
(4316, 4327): 4322.71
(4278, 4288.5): 4279.14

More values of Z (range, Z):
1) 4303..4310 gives 4.67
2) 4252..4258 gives 4.73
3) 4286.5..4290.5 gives 4.90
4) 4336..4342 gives 5.12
